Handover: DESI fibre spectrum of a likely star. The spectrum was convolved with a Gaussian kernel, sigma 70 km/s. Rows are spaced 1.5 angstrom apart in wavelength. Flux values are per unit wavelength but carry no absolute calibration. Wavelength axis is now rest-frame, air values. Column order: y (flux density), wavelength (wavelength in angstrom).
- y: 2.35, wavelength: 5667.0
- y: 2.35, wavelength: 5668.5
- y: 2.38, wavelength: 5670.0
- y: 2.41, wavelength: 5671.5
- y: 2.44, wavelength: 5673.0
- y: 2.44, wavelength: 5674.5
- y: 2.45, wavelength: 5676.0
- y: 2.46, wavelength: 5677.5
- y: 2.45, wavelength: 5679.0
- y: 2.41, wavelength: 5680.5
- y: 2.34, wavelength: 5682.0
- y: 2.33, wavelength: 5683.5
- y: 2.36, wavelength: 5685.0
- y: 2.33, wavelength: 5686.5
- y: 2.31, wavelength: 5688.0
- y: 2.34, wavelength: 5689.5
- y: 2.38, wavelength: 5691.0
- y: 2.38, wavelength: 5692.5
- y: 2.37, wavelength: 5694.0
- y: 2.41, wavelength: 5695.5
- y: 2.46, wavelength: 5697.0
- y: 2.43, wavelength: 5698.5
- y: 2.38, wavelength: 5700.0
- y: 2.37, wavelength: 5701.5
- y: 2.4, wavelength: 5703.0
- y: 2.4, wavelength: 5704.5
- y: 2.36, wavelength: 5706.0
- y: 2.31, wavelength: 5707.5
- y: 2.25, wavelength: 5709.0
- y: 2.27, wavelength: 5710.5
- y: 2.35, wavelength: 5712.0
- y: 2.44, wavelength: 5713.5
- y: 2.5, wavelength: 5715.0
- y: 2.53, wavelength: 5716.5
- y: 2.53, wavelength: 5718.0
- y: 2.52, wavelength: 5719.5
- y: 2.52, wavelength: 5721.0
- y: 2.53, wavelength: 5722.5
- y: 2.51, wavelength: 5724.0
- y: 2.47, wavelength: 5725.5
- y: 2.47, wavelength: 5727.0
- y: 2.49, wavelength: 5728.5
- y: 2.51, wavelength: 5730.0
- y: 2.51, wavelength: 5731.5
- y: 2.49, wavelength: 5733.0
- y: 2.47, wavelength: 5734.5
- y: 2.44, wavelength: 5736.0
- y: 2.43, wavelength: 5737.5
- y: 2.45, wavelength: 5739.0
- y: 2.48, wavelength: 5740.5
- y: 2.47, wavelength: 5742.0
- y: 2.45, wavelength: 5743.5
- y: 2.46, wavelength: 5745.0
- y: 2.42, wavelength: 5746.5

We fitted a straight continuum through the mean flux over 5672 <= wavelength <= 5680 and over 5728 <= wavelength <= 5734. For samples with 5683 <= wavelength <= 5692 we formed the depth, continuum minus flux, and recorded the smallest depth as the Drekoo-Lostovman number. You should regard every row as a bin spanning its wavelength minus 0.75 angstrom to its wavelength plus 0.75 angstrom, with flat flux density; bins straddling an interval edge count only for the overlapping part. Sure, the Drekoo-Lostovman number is 0.08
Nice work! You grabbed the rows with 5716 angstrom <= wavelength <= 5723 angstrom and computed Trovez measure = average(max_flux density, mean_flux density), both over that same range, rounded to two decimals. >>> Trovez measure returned 2.53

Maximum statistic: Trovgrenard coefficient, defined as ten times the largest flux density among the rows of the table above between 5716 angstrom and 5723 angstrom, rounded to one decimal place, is 25.3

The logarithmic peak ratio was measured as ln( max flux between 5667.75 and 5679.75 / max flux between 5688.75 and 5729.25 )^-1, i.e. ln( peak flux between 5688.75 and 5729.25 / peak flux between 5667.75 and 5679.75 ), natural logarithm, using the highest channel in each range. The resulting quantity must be 0.0281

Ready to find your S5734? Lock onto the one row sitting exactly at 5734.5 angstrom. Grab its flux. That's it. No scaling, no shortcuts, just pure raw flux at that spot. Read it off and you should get 2.47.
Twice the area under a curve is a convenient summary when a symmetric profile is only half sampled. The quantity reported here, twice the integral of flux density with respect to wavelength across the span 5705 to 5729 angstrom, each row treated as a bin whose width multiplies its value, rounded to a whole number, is 117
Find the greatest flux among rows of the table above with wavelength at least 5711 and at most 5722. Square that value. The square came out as 6.40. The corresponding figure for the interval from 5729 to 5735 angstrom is 6.30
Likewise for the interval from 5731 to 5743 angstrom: 6.30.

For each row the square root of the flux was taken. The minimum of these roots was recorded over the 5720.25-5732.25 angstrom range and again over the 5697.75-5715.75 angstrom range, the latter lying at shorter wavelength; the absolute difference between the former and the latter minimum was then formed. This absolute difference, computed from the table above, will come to 0.072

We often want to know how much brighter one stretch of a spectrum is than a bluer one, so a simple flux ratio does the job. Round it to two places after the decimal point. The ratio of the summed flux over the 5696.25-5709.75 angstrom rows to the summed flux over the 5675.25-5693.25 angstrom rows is 0.75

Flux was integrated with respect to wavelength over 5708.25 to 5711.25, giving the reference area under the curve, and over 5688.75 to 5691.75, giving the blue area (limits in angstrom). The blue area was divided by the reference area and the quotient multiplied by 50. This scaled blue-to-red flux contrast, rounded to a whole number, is 52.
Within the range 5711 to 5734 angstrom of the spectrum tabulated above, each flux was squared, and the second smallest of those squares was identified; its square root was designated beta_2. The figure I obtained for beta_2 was 2.44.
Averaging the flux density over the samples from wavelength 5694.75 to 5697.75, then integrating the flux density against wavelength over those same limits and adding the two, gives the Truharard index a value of 9.7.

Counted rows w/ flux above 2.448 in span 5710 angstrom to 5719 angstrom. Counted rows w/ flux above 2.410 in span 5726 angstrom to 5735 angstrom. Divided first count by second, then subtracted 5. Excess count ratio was -4.50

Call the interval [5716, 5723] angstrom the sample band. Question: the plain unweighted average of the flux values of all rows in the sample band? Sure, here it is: 2.53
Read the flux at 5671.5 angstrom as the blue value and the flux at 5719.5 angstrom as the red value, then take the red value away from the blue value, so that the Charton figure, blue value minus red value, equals -0.11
